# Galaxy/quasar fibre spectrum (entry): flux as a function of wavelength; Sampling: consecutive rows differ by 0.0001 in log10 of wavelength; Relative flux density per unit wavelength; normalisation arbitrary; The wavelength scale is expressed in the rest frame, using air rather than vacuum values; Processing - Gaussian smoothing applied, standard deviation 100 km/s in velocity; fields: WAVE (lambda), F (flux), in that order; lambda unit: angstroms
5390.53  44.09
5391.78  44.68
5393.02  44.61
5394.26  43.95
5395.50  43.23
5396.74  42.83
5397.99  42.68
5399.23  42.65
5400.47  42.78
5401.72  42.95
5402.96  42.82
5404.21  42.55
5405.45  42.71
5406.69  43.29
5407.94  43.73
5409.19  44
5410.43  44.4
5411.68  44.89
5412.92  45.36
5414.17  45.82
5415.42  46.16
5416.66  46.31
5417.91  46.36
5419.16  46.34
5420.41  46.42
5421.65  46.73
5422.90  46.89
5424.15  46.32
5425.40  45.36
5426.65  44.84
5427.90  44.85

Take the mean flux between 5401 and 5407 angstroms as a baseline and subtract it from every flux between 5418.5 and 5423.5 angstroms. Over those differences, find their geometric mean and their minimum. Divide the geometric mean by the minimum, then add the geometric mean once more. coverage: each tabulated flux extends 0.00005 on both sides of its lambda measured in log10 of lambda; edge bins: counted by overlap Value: 4.8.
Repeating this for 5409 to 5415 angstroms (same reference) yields 3.6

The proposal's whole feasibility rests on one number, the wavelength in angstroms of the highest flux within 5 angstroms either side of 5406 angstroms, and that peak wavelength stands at 5410.43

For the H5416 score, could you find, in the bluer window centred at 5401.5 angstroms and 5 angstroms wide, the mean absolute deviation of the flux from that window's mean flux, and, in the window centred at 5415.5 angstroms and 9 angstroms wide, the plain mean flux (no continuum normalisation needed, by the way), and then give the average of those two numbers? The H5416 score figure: 23.0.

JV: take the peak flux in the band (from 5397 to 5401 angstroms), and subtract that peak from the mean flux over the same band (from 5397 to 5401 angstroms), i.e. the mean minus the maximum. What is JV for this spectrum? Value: -0.1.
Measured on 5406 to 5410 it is -0.3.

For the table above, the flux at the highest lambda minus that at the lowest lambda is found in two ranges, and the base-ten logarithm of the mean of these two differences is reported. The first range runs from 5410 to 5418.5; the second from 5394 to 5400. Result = -0.48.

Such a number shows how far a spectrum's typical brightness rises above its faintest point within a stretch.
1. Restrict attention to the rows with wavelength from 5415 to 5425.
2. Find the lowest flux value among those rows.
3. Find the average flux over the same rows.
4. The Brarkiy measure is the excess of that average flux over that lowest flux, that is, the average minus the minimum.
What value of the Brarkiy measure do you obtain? 0.28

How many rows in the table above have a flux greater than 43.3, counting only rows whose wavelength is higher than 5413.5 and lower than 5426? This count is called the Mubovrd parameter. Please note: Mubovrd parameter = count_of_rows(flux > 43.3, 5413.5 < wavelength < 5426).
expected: 10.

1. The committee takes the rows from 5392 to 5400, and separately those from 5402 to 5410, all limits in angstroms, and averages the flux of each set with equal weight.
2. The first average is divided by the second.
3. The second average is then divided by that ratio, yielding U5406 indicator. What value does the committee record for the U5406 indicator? 43.0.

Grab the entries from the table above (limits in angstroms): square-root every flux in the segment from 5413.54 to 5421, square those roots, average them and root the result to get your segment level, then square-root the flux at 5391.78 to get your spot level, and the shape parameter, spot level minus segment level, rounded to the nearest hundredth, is -0.12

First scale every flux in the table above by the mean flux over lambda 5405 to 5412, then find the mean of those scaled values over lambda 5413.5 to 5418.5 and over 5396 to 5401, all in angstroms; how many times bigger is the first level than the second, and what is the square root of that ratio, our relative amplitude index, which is 1.04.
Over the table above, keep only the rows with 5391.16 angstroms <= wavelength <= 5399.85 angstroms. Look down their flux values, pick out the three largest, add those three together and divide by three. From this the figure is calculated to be 44.4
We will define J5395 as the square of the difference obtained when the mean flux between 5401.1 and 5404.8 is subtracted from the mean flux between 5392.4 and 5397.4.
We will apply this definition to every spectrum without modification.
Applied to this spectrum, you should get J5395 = 1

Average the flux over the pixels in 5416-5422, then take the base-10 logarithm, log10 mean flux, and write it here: 1.67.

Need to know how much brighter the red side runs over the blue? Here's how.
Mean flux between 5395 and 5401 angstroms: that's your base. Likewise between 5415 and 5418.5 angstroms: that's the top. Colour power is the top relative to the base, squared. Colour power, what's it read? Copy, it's 1.17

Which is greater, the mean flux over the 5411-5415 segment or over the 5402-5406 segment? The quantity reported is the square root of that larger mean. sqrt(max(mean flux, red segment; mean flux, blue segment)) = 6.73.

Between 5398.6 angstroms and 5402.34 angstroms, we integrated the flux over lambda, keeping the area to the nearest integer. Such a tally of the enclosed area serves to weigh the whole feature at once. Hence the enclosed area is 160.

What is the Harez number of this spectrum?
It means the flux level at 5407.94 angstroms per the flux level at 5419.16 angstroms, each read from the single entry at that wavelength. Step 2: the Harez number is 0.94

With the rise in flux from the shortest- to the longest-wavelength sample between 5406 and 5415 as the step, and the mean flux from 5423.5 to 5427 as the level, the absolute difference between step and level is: 43.0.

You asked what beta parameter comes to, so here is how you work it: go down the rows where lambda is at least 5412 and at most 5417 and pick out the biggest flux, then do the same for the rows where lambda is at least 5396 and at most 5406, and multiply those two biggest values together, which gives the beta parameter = 1989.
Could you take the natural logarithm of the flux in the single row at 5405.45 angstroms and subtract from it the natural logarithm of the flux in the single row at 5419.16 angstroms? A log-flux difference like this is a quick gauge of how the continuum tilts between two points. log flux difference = -0.08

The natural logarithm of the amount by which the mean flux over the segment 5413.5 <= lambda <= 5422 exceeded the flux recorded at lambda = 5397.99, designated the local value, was 1.29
